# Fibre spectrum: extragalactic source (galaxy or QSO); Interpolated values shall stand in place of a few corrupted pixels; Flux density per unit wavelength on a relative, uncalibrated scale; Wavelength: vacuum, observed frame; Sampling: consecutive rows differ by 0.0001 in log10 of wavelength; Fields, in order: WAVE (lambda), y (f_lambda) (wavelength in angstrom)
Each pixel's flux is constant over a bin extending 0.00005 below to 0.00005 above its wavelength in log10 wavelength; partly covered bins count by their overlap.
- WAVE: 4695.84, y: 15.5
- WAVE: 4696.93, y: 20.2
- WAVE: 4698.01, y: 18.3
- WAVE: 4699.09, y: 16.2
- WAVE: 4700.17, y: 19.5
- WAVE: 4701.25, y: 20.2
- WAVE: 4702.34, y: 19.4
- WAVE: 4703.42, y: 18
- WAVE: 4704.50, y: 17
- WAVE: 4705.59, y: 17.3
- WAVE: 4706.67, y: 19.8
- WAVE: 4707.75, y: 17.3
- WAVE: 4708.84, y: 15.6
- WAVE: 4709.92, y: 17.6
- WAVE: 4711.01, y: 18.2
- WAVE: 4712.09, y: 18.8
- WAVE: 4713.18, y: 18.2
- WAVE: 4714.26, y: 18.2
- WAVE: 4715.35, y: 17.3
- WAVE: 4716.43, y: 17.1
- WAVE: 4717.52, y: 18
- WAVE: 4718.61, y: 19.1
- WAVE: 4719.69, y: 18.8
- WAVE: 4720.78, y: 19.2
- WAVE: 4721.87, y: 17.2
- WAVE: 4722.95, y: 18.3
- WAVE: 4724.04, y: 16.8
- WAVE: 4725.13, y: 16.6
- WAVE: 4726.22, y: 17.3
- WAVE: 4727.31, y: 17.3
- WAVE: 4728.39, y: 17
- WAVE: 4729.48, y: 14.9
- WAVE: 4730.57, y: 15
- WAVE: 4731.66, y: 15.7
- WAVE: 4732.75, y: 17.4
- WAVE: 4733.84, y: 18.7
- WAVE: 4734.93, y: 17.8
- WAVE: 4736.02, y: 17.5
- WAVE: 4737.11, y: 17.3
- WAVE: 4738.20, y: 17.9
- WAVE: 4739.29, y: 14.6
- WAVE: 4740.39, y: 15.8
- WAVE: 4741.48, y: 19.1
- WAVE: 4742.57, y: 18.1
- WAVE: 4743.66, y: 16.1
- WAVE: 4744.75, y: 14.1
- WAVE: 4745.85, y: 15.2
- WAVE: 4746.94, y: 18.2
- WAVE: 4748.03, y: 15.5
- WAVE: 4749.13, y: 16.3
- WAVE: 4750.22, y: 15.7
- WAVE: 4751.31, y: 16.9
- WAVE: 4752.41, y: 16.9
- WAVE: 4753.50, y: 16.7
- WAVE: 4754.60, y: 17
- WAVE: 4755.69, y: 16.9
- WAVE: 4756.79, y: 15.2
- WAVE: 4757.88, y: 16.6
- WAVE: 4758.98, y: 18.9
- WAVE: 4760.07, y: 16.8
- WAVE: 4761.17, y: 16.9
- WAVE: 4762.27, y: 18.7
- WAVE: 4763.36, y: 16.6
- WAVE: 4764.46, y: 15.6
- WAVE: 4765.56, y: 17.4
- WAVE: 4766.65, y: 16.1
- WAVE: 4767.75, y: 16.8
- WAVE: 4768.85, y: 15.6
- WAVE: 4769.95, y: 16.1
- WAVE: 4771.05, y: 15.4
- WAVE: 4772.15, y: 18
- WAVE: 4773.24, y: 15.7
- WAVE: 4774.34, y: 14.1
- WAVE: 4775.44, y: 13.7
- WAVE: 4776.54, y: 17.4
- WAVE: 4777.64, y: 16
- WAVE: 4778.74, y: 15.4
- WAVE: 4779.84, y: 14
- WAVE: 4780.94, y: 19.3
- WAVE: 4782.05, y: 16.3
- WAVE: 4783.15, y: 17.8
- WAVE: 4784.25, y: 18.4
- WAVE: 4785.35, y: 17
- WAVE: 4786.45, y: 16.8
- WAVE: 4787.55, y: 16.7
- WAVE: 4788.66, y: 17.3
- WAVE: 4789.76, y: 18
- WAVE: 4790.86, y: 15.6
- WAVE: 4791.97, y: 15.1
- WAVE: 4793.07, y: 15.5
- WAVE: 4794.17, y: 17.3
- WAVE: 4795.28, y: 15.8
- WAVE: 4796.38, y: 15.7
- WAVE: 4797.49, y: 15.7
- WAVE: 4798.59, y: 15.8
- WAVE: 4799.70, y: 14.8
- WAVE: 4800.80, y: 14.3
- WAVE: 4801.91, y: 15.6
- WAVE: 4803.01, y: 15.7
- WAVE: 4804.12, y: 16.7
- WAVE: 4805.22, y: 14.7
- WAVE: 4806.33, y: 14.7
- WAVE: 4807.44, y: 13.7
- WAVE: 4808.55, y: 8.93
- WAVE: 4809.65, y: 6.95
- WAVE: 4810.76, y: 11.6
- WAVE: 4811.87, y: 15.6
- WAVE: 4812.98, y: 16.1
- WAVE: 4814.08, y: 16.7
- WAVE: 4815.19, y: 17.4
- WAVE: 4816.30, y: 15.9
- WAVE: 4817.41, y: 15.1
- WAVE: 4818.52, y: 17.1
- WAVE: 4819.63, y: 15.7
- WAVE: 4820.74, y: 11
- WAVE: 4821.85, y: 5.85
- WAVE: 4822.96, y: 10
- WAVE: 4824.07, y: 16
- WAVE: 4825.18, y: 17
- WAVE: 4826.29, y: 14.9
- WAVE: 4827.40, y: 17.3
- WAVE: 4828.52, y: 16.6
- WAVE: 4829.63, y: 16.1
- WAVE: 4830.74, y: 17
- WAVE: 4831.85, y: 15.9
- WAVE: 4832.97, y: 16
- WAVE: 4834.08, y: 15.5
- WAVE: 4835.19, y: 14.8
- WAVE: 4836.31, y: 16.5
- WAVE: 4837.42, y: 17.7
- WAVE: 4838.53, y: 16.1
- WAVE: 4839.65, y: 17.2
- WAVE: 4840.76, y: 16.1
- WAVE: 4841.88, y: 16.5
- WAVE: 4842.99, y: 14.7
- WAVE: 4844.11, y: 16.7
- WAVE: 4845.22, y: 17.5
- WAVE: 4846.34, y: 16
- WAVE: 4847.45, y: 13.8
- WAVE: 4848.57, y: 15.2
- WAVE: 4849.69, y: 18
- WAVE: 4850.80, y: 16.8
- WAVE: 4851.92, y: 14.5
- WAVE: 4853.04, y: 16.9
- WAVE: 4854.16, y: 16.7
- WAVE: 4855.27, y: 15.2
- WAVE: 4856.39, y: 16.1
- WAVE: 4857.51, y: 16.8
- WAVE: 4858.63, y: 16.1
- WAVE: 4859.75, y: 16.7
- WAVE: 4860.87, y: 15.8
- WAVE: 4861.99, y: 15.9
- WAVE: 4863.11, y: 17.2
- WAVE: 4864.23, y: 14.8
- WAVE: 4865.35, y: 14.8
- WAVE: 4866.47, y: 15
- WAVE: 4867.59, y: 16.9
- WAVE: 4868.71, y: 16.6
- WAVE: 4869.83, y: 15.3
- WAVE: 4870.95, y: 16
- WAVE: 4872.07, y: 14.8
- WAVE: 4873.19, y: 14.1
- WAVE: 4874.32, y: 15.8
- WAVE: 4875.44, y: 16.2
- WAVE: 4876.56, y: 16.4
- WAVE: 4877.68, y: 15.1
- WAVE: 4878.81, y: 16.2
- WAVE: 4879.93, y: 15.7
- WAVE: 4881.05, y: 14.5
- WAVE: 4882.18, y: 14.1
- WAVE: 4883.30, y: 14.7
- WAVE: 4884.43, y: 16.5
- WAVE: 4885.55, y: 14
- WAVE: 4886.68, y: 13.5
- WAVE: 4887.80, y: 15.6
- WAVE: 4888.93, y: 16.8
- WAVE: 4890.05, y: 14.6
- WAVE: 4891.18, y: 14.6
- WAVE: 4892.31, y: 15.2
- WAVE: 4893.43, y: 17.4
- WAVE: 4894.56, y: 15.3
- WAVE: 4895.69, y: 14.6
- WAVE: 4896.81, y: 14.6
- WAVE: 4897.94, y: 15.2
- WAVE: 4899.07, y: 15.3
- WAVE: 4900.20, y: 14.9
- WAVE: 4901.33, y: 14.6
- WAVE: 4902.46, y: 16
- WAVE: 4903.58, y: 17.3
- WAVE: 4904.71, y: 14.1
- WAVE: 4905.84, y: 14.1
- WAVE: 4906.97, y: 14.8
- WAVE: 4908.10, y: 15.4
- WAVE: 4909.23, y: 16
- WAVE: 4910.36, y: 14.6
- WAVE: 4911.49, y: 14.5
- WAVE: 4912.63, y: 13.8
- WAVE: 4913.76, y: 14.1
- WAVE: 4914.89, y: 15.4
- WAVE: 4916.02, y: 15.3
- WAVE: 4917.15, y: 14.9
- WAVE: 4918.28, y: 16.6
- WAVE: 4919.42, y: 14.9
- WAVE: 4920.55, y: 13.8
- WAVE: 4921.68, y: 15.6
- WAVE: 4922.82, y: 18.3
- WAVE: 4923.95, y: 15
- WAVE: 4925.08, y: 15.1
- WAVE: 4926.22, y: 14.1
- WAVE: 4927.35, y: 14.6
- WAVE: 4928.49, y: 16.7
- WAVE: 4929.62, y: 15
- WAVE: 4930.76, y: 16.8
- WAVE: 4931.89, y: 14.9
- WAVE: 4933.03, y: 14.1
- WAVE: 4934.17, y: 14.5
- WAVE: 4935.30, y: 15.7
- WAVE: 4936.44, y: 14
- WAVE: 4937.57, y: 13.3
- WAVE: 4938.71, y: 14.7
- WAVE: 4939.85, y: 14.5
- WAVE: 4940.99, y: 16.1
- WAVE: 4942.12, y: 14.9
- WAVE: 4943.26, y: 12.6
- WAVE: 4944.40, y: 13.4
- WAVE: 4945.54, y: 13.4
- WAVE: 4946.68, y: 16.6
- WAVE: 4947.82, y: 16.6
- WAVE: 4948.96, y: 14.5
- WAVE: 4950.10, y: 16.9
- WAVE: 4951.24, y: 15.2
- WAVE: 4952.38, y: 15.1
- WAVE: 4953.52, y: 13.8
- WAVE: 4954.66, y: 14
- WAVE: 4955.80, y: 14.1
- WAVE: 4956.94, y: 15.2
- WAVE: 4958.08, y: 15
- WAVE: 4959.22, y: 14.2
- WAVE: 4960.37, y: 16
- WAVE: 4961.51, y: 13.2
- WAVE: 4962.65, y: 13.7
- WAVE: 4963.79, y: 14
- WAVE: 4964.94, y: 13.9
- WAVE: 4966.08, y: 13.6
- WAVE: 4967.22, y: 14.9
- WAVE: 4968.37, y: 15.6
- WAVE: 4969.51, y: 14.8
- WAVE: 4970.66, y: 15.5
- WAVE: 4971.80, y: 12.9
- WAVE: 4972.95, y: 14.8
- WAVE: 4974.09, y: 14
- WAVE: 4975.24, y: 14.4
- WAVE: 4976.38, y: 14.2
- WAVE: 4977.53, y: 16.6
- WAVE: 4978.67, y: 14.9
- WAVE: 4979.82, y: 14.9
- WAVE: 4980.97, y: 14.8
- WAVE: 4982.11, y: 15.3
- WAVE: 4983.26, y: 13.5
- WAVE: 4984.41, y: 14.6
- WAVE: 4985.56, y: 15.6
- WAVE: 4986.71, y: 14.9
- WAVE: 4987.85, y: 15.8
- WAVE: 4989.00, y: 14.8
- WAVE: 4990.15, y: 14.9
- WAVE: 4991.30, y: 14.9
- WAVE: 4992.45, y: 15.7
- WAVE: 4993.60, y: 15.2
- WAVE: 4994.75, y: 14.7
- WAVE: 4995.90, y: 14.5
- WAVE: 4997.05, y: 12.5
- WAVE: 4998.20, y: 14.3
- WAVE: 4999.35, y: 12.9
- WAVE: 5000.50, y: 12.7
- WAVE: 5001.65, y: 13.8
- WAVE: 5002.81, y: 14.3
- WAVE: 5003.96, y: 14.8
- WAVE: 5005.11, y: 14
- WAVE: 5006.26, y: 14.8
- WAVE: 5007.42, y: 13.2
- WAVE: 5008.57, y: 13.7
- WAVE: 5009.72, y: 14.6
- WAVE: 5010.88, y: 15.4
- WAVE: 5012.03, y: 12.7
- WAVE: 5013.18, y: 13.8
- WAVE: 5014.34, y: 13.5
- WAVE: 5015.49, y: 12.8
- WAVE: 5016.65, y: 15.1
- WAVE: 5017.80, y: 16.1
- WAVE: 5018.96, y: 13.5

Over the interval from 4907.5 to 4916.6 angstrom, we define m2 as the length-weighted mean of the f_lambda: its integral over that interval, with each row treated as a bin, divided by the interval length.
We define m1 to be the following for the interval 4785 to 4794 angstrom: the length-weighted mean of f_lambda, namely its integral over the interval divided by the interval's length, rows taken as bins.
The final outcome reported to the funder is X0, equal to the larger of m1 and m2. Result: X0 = 16.5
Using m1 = 16.5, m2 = 14.9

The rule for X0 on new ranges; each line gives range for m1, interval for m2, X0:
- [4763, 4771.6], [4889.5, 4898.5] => 16.2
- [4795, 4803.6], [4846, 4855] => 16.0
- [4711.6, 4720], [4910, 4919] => 18.2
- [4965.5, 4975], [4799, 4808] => 15.0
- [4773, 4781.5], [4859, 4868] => 15.9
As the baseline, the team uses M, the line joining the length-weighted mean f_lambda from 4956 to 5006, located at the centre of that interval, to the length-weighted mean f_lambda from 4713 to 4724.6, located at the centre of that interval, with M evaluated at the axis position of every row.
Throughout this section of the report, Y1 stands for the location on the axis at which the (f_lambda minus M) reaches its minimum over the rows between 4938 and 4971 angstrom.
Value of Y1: 4943.26 angstrom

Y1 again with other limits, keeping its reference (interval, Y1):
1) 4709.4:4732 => 4729.48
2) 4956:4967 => 4961.51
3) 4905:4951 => 4943.26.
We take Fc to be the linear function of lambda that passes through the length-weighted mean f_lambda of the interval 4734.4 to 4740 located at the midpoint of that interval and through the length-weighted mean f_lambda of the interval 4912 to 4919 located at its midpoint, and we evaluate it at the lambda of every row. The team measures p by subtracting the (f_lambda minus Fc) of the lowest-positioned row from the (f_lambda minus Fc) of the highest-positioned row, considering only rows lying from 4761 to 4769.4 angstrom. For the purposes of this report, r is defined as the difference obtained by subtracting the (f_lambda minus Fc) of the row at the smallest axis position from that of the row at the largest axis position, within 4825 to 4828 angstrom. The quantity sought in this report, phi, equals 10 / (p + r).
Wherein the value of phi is -11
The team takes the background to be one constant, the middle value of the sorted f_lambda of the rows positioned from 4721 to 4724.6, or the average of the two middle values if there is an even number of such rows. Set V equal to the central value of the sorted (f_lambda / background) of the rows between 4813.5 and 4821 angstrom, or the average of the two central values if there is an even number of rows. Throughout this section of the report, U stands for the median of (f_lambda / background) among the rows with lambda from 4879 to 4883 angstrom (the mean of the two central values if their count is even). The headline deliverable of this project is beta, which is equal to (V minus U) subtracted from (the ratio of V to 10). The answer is 0.011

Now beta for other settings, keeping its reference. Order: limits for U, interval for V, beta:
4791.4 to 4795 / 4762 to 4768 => 0.027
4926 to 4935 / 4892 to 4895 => 0.057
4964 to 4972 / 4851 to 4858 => 0.002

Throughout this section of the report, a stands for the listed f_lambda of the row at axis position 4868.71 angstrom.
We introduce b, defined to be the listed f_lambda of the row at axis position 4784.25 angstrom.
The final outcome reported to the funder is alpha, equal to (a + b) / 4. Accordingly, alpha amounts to 8.75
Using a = 16.6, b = 18.4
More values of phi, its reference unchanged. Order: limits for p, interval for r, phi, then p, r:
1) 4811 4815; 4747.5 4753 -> 4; 1.1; 1.4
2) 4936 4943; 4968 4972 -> -6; 1.0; -2.7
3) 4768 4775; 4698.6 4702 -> 4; -1.4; 4.0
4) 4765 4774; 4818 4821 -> -1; -1.6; -6.1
